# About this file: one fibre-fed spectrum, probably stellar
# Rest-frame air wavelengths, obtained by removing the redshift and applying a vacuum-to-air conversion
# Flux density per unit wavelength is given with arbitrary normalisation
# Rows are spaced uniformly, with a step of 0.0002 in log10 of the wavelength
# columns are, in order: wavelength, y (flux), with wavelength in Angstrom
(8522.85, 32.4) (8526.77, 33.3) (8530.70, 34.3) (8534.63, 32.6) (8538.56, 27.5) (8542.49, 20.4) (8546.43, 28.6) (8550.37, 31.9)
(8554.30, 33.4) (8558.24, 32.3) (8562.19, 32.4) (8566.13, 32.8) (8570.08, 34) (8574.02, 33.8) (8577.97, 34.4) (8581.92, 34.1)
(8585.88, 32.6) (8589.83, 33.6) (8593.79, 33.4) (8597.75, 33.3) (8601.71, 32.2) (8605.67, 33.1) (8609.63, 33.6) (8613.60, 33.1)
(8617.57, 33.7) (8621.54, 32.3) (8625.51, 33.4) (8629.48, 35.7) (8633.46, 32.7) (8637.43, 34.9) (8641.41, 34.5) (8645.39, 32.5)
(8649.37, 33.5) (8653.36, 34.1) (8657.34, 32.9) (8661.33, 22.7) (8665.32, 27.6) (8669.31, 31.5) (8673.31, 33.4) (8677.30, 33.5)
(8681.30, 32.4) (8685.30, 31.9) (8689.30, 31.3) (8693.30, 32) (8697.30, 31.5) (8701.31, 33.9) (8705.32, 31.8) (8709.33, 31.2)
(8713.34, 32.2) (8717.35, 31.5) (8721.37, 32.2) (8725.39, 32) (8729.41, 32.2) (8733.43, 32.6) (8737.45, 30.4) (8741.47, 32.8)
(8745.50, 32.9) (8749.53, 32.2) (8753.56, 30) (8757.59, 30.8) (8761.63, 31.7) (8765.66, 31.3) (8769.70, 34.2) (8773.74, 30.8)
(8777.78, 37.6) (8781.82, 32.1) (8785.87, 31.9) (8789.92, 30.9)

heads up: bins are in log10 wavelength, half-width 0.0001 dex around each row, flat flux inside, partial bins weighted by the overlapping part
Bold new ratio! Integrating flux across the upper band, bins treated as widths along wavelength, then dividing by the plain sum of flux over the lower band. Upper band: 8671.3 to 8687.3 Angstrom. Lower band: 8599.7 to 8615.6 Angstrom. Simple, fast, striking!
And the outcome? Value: 3.97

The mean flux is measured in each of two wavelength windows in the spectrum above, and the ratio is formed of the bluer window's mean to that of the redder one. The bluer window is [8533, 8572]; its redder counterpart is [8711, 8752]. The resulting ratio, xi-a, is 0.95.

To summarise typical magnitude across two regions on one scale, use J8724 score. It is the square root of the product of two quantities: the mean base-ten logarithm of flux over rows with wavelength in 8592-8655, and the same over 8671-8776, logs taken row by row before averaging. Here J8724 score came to 1.52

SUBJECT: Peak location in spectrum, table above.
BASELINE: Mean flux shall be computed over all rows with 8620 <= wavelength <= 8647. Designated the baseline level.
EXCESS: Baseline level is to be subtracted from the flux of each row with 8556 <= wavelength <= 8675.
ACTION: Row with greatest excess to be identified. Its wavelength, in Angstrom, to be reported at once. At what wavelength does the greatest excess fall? 8629.48 Angstrom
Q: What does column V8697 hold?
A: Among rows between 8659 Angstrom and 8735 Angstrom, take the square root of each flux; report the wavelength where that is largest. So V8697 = 8701.31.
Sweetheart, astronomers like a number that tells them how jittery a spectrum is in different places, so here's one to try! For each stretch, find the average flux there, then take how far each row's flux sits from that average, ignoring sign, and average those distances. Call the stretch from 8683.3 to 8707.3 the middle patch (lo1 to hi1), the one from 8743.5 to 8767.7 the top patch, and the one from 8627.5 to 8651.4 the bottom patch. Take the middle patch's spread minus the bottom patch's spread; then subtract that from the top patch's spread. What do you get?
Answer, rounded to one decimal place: 1.2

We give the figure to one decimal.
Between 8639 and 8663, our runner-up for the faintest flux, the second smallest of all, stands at 32.5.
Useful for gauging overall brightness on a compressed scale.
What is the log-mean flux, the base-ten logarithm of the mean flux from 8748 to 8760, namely 1.49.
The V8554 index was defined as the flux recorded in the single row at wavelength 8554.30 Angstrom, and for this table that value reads 33.4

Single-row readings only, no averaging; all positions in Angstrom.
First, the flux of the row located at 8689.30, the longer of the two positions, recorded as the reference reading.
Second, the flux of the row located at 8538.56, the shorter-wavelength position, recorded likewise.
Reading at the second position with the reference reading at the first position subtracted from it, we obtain -3.8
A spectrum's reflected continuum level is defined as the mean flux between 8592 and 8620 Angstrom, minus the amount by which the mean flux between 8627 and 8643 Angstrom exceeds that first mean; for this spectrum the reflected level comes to 31.9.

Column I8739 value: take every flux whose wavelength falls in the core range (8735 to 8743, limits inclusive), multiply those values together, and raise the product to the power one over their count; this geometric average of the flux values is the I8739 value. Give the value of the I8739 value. 31.6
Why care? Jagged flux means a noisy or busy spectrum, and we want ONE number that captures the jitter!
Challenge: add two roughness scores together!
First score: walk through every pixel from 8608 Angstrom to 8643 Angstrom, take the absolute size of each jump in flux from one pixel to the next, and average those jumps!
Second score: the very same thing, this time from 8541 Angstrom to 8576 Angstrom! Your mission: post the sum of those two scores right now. 3.4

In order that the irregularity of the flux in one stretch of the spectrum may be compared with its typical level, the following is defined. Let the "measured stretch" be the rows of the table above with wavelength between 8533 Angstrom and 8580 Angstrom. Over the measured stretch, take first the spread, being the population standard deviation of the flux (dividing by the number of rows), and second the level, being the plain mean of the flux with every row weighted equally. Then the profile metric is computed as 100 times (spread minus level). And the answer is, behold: -2736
